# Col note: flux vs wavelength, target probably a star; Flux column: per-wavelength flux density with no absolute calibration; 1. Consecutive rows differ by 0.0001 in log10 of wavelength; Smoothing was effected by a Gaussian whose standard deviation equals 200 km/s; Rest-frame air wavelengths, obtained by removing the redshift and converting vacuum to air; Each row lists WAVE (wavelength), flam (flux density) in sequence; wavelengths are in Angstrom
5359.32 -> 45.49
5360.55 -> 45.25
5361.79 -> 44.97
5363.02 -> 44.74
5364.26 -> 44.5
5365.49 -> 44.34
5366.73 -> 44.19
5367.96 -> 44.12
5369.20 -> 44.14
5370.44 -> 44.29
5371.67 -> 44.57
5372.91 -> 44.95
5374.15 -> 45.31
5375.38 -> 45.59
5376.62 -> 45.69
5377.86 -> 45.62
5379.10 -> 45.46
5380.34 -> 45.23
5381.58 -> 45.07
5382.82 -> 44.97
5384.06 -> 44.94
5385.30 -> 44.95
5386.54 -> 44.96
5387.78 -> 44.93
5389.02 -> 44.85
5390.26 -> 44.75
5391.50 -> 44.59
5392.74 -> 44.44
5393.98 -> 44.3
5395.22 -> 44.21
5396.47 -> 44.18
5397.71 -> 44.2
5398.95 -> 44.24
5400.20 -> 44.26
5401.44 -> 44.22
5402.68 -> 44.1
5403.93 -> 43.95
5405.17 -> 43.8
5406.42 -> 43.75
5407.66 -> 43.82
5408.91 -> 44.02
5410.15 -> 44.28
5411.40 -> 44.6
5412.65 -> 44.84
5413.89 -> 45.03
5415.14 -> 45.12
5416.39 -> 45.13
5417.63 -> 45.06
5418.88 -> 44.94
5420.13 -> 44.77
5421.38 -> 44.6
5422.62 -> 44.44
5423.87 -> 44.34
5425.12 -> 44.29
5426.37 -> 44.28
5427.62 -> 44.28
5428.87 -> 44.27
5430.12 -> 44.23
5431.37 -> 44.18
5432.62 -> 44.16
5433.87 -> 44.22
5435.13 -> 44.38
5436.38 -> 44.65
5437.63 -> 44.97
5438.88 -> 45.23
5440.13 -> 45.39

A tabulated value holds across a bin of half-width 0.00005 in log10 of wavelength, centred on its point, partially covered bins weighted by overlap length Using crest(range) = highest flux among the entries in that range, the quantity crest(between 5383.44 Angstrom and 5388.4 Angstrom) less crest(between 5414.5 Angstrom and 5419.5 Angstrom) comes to -0.2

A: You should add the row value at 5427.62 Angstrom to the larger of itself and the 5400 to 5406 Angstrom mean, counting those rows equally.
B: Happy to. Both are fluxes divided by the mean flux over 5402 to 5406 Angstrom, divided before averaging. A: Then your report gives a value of 2.02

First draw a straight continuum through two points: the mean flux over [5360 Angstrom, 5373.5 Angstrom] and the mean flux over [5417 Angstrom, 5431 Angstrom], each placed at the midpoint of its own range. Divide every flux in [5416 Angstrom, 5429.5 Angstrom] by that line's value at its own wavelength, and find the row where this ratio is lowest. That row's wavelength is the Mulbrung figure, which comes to 5428.87 Angstrom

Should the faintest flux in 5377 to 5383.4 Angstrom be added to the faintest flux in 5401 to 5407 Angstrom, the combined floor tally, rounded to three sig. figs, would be 88.7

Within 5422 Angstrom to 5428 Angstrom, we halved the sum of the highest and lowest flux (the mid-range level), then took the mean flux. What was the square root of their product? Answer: 44.3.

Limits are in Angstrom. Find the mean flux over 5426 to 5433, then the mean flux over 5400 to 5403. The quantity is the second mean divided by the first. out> 1.00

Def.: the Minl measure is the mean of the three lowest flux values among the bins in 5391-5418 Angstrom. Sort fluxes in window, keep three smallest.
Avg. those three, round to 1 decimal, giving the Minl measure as 43.8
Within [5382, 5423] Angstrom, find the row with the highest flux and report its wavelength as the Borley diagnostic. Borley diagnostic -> 5416.39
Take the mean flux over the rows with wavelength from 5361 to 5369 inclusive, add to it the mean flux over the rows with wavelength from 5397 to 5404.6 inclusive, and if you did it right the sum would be 88.6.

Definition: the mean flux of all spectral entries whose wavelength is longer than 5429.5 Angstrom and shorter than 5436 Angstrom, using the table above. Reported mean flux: 44.2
